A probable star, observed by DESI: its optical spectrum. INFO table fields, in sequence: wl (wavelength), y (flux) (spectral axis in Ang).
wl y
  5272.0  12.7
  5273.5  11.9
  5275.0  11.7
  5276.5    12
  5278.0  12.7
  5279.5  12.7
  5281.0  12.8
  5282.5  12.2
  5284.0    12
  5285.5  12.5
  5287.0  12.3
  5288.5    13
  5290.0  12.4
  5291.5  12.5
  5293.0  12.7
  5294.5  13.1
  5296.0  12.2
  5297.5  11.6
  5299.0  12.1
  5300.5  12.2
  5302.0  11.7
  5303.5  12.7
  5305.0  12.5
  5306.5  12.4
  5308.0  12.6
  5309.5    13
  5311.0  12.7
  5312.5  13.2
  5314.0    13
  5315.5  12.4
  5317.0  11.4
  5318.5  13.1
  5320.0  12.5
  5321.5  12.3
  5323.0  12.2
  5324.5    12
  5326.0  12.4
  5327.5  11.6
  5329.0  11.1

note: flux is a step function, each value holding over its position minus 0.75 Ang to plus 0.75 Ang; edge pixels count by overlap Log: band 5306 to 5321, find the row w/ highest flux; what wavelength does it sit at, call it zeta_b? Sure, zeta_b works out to 5312.5 Ang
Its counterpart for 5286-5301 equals 5294.5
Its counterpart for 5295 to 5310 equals 5309.5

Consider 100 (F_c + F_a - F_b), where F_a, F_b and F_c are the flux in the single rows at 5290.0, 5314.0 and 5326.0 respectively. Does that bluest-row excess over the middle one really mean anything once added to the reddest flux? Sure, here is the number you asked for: 1180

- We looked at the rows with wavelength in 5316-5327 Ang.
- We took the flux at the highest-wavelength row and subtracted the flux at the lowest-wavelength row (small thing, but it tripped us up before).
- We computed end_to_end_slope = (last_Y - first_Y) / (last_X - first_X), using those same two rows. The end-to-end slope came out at 0.11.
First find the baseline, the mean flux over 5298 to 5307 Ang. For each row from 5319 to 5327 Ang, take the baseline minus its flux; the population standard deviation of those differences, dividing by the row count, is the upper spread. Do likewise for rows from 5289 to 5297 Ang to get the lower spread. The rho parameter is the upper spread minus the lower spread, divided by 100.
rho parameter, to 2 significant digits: -0.0013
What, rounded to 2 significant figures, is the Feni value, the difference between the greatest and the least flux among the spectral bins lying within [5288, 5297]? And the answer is 0.90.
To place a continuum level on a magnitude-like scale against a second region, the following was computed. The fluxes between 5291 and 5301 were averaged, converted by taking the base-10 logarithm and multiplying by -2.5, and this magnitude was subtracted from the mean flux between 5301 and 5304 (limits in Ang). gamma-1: 14.9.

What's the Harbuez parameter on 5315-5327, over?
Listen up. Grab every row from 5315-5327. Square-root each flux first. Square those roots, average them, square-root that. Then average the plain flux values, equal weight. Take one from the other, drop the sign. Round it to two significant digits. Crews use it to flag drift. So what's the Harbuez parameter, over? 8.8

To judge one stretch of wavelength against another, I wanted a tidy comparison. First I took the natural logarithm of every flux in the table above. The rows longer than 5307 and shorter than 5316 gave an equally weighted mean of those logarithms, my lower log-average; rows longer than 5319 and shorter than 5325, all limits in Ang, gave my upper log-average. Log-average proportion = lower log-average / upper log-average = 1.02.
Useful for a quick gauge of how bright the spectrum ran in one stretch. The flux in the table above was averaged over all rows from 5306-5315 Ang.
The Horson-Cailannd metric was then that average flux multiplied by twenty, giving 256.3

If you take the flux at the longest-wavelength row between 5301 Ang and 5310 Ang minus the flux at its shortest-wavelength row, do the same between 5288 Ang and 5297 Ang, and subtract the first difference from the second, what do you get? -2.1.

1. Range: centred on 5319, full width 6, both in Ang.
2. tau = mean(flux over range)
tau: 12.3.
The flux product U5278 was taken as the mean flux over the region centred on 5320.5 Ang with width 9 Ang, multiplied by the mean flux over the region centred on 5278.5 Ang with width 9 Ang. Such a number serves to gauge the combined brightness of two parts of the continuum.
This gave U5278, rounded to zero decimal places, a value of 151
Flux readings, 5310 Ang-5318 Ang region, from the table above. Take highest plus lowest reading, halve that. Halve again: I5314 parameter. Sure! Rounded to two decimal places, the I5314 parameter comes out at 6.15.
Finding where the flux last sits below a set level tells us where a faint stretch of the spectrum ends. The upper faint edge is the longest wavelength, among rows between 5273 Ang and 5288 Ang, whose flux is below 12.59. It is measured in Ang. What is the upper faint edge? 5287.0 Ang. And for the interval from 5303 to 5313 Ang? 5306.5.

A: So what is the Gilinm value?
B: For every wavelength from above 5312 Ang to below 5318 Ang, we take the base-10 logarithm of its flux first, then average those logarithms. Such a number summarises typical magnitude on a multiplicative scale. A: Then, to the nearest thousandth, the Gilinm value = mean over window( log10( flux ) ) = 1.096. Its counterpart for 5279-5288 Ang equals 1.094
